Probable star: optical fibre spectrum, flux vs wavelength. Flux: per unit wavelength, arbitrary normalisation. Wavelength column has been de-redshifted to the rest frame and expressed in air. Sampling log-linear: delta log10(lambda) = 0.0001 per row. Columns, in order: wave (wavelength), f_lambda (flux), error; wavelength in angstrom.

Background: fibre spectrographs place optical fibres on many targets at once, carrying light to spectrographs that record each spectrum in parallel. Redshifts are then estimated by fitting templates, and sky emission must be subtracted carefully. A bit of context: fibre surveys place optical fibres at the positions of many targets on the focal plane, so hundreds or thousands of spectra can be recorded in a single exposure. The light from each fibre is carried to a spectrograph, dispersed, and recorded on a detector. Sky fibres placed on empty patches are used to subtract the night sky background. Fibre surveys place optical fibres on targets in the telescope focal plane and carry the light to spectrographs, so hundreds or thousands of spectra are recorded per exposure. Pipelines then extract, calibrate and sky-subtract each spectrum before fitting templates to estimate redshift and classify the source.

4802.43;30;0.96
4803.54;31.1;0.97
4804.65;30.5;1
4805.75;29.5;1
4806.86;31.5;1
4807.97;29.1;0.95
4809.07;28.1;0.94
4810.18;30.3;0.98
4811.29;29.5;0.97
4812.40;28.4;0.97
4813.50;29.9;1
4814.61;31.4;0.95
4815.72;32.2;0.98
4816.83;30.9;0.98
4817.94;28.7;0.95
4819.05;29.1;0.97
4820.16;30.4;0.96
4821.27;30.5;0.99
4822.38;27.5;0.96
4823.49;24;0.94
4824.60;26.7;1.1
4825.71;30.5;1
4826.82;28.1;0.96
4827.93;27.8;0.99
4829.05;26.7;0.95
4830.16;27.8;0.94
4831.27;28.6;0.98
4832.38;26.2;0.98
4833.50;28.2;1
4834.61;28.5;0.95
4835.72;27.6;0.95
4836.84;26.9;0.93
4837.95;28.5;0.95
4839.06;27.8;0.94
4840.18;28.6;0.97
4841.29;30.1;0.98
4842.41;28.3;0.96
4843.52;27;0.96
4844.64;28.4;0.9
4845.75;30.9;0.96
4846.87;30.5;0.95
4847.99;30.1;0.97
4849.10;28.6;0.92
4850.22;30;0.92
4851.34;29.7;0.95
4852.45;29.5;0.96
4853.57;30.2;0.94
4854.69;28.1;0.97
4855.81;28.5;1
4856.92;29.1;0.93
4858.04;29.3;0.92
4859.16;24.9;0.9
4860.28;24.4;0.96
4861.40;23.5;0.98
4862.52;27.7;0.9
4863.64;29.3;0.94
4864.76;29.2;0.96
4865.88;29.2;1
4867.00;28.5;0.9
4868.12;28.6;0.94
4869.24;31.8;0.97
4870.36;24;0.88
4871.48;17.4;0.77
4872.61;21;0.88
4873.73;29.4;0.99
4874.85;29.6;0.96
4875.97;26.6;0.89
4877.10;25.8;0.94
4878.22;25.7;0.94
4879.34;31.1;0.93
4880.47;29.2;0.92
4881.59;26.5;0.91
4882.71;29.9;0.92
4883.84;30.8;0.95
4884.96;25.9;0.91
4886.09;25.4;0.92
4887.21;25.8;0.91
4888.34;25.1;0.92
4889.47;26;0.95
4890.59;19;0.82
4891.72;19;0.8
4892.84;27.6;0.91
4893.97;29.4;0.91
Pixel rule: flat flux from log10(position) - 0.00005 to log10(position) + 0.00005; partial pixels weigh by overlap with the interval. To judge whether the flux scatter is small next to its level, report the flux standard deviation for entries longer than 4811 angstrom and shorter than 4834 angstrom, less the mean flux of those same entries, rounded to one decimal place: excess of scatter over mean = -26.8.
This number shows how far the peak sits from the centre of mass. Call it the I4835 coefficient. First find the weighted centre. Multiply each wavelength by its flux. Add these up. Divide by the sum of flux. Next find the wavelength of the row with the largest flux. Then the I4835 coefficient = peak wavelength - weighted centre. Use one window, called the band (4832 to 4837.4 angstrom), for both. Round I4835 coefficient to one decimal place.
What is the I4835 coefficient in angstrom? 0.0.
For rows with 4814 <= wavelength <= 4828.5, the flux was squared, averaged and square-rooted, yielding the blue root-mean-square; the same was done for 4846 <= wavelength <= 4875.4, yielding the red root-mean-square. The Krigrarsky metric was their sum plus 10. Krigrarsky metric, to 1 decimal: 67.1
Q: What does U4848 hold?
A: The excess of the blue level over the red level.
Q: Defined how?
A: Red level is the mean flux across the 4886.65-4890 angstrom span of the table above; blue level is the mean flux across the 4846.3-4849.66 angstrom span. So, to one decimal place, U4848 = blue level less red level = 4.1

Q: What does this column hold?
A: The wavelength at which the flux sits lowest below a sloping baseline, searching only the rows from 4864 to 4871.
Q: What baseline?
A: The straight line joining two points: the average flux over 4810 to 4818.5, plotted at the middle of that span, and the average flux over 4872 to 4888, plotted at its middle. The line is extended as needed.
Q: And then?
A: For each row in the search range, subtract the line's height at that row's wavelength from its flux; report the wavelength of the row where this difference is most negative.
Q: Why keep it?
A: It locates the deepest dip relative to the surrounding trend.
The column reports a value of 4870.36 angstrom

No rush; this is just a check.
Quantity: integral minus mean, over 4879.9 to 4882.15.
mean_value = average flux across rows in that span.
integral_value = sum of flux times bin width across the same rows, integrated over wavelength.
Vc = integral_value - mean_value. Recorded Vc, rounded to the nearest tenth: 34.8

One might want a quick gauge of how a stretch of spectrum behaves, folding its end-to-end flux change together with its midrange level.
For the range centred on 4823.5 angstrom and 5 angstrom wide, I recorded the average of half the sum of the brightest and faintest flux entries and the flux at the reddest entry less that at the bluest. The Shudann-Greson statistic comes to 13.6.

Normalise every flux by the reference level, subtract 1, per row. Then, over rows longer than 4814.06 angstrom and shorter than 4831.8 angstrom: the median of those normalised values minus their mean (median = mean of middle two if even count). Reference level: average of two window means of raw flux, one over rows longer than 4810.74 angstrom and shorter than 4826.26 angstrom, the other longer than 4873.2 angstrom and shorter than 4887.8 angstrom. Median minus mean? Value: -0.01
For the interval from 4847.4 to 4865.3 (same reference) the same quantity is 0.03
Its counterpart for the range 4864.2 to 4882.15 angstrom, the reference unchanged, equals 0.05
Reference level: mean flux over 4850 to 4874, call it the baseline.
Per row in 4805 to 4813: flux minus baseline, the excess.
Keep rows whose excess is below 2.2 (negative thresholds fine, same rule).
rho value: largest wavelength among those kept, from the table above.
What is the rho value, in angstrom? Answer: 4812.40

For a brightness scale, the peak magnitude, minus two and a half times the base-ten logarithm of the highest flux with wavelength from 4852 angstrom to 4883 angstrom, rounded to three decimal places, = -3.756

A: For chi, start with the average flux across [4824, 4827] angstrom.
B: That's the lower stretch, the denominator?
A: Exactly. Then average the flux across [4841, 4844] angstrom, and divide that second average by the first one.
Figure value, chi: 1.00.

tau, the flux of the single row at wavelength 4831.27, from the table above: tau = 28.6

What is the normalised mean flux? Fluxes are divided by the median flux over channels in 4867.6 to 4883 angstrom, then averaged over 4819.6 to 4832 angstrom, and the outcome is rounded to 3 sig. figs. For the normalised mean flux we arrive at 1.02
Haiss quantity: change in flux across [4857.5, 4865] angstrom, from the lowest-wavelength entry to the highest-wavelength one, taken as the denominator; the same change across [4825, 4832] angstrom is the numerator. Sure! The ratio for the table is 19.0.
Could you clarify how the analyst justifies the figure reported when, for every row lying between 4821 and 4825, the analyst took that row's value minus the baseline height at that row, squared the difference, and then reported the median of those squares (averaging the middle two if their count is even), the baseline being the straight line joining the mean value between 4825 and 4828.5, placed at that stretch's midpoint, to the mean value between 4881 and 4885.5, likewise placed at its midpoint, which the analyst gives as 3.6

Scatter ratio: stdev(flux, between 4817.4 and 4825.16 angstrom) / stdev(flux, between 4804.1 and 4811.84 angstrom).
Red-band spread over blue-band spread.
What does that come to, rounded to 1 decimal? 2.1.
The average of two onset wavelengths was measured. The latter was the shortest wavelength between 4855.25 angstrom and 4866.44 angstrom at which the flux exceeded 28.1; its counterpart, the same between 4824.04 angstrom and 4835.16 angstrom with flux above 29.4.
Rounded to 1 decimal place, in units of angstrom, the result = 4840.8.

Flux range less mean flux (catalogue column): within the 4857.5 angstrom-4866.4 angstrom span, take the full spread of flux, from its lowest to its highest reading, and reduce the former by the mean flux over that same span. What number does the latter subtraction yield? -21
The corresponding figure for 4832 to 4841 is -25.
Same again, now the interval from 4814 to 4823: -25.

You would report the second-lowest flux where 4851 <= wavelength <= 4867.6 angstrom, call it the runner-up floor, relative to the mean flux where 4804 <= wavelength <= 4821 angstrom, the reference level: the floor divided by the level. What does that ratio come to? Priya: 0.81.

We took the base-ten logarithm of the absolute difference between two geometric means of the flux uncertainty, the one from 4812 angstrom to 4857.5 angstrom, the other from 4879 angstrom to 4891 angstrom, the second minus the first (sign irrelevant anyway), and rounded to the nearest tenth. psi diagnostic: -1.3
